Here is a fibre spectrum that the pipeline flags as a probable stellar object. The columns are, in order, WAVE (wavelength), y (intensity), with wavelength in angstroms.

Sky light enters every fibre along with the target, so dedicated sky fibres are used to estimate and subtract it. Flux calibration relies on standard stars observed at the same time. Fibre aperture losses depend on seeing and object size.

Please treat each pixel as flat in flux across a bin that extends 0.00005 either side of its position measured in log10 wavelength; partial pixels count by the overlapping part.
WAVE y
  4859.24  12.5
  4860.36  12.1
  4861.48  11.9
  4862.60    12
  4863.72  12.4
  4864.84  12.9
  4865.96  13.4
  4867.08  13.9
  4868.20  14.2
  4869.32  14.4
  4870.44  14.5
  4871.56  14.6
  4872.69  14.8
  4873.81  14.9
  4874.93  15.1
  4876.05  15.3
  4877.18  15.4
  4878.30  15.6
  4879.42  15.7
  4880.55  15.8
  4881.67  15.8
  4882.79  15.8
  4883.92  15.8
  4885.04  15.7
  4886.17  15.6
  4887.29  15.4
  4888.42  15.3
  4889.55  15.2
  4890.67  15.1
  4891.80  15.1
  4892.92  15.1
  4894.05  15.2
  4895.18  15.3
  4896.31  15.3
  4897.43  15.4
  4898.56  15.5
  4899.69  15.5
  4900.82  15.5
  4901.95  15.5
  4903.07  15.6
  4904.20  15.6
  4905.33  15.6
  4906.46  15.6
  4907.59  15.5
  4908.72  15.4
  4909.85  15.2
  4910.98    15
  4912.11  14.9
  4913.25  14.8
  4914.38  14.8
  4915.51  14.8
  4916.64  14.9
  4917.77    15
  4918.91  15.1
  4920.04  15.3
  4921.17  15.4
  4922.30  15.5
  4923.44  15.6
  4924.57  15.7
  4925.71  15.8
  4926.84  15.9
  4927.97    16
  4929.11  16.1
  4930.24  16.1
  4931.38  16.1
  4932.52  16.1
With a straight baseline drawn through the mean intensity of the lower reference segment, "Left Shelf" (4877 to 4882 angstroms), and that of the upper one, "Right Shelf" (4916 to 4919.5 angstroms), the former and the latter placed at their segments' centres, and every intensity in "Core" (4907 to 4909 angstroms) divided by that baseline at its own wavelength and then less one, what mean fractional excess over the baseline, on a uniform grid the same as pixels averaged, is 0.019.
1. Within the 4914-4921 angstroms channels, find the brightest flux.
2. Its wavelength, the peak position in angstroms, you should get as 4920.04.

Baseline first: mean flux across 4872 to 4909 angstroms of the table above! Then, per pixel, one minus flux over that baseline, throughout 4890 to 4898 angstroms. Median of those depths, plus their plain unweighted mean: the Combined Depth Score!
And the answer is 0.028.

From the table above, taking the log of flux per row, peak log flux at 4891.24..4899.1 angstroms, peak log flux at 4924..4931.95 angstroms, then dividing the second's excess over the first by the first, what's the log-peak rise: 0.014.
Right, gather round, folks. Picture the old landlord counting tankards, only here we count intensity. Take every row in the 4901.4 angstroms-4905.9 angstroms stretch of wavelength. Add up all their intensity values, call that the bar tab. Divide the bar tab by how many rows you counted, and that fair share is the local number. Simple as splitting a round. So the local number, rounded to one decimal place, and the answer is 15.6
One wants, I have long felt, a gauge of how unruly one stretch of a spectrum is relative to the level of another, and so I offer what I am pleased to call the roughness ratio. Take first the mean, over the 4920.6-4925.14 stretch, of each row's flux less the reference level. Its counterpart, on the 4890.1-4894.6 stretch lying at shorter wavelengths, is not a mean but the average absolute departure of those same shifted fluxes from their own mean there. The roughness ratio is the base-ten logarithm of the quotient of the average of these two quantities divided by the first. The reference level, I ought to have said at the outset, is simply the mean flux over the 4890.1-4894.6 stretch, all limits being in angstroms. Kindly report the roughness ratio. -0.3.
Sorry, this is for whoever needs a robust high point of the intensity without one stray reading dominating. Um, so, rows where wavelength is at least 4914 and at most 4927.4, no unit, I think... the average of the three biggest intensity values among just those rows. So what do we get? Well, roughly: 15.80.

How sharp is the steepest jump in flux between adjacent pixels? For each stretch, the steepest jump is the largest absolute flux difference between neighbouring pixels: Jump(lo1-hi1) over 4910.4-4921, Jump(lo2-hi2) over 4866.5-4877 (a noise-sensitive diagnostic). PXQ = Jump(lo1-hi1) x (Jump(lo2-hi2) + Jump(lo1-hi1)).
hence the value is 0.10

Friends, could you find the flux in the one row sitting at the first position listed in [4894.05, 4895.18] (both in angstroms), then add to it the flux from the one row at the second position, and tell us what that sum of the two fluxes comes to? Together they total 30.5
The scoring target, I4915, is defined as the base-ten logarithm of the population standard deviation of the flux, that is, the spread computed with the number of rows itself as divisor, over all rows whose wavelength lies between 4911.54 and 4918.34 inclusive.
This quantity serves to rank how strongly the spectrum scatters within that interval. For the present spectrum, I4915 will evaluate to -1.1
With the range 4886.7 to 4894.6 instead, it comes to -1.0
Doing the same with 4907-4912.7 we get -0.6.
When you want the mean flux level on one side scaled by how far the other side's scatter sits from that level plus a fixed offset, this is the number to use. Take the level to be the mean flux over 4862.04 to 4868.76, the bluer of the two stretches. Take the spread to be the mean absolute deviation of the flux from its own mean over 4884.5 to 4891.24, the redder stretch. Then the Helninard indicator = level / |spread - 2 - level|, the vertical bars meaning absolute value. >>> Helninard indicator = 0.8785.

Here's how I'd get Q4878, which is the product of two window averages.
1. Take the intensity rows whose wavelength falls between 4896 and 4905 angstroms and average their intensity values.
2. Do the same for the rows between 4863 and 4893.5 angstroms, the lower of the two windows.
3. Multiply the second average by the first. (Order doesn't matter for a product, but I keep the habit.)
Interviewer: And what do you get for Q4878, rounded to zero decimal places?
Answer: 231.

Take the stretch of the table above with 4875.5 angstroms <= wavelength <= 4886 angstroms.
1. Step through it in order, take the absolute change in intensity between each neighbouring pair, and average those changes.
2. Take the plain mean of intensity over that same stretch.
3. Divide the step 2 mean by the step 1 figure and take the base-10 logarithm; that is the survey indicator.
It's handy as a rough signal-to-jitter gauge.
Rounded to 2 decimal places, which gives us 2.32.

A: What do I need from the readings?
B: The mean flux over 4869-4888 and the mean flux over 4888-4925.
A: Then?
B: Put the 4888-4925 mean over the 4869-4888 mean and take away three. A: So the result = -2.002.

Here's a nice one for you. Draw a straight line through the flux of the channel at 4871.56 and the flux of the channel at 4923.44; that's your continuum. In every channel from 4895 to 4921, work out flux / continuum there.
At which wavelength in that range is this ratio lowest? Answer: 4915.51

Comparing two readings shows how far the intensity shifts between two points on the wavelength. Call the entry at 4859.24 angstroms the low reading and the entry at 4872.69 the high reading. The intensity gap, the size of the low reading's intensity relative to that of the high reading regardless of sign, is 2.3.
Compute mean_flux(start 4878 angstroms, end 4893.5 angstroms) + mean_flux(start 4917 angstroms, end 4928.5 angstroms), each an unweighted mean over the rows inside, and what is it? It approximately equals 31.0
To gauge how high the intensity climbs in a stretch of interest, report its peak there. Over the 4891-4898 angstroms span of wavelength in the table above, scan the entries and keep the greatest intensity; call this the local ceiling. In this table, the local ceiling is 15.4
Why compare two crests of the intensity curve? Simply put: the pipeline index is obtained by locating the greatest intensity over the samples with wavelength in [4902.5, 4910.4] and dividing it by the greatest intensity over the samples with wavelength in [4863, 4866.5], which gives 1.16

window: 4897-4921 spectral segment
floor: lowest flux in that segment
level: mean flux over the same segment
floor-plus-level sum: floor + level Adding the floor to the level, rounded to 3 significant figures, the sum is 30.1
